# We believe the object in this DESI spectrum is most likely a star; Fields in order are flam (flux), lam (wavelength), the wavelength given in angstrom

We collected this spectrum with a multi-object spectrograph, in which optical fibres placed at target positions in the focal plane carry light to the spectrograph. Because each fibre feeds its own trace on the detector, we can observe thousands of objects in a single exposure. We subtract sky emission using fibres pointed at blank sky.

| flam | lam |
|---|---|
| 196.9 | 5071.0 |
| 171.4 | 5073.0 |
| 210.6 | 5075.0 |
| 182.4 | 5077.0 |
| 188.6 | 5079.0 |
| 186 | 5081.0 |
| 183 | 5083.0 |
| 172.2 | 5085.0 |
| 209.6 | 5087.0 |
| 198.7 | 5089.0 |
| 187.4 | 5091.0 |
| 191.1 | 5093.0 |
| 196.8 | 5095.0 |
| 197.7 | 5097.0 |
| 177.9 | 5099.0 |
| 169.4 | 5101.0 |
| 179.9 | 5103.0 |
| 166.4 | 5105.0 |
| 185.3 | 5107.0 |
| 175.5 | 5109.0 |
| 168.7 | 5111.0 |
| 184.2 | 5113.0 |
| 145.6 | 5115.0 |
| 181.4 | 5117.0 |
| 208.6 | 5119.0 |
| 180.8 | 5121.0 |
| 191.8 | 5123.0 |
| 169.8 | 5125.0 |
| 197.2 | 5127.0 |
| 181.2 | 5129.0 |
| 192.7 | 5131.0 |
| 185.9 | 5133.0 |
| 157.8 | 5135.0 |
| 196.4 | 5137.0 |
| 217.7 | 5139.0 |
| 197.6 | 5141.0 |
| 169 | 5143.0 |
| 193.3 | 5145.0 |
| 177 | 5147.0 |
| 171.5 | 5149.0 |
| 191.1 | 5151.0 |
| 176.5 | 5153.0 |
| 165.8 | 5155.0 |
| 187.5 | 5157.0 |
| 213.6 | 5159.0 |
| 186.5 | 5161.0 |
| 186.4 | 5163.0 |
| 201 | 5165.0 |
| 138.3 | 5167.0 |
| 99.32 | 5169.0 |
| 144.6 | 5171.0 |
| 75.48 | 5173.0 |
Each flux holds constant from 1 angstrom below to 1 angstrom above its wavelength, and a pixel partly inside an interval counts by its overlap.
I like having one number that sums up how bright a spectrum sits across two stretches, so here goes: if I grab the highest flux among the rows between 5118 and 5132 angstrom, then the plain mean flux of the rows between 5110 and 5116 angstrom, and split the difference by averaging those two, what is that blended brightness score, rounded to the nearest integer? 187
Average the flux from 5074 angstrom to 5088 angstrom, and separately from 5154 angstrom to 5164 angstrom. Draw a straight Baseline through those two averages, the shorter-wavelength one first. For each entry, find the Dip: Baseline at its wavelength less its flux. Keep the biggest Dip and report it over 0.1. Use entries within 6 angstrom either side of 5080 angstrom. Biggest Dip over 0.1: 180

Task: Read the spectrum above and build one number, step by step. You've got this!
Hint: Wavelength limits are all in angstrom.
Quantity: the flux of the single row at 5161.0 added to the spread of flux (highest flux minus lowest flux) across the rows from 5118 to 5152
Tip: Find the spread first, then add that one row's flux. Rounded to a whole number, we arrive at 246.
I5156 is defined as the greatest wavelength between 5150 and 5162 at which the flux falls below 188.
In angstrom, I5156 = 5161.0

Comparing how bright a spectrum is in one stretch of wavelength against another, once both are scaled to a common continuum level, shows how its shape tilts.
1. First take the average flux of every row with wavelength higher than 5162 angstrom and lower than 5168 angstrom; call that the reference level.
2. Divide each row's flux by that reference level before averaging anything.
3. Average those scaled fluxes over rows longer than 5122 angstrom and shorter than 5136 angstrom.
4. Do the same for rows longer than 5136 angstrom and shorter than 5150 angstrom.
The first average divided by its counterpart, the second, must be 0.97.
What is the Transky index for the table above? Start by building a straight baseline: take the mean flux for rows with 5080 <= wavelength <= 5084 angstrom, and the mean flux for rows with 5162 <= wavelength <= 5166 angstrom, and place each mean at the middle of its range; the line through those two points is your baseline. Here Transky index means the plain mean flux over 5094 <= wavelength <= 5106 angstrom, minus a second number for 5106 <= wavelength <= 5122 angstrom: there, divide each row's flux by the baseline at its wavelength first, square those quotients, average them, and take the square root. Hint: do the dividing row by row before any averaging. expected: 180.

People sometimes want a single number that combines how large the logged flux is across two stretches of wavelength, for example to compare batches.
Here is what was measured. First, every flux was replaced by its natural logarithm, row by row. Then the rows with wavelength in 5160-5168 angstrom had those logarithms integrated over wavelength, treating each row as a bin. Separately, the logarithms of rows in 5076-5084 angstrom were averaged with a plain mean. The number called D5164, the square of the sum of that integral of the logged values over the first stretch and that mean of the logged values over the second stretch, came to 2171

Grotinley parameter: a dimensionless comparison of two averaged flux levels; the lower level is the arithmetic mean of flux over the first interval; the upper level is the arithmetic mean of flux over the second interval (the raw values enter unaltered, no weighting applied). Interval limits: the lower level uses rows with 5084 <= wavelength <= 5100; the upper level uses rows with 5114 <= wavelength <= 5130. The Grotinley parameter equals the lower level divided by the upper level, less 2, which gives -0.95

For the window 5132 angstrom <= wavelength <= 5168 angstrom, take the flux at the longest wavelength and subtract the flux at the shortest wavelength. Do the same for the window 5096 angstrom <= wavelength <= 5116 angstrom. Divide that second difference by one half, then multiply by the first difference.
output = 4960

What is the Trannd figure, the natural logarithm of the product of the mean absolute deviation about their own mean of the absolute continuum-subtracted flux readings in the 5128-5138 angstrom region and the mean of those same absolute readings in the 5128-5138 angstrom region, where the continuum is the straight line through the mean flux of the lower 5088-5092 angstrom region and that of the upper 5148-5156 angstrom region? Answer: 4.32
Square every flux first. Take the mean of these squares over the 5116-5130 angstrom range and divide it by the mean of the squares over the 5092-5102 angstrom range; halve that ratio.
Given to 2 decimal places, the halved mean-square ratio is 0.50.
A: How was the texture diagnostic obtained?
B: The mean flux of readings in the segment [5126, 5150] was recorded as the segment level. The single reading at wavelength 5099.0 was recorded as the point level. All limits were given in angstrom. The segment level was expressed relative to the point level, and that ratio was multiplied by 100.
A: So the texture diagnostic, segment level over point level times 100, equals 105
